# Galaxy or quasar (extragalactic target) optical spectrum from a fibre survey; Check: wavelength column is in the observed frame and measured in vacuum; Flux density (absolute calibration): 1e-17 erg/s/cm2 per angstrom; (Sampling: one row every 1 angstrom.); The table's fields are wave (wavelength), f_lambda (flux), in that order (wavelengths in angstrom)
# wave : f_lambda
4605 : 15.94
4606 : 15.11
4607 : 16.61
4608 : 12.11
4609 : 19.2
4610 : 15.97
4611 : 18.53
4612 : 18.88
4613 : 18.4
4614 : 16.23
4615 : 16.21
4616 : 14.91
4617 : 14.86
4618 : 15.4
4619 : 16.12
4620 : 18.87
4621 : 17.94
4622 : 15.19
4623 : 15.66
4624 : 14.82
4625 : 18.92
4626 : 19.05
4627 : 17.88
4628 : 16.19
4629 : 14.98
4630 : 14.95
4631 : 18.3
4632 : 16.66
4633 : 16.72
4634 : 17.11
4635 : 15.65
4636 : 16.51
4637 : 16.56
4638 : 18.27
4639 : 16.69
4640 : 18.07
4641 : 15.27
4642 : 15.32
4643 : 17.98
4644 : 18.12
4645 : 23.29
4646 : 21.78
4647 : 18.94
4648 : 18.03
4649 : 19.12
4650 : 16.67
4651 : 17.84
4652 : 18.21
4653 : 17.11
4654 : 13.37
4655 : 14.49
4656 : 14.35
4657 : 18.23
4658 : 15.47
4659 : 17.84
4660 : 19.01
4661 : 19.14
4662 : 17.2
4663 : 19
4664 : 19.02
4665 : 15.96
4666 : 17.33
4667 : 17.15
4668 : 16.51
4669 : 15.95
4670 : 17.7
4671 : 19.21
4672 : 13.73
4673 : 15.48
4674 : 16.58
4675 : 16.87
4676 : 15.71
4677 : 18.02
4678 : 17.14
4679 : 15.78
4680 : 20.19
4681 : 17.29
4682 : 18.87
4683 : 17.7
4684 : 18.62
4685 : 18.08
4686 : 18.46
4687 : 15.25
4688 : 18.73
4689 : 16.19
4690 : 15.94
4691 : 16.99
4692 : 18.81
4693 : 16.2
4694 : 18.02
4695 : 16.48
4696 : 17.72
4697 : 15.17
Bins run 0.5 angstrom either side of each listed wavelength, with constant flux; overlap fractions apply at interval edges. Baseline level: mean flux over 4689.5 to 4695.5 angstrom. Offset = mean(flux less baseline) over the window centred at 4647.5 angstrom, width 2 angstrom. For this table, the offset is 1.4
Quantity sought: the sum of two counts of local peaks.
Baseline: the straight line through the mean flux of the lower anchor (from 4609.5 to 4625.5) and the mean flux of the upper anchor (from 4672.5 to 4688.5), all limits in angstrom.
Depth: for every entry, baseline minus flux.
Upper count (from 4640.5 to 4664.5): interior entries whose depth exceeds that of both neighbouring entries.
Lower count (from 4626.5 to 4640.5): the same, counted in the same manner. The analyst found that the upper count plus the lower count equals 10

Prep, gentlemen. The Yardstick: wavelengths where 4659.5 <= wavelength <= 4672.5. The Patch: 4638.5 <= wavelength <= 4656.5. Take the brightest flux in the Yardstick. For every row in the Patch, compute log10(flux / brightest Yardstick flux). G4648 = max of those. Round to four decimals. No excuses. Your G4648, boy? 0.0836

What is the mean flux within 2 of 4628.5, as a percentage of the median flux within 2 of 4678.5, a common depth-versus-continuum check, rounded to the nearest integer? 91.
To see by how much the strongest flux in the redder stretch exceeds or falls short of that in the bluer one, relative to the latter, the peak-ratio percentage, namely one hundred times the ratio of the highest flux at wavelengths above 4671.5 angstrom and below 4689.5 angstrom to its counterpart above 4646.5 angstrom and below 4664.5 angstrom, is 105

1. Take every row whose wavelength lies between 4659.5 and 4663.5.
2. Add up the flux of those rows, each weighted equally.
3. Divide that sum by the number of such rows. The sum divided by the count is 18.6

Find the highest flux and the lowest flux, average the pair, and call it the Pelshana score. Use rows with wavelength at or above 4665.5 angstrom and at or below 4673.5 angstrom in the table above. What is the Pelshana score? 16.5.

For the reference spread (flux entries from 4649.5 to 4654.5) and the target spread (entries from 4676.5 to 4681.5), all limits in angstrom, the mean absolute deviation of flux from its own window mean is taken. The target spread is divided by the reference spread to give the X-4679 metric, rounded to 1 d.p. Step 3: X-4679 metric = 0.9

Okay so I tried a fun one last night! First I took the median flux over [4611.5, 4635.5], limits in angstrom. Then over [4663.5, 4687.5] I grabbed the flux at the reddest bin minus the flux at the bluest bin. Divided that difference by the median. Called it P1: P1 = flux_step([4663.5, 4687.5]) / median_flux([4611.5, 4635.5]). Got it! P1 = -0.23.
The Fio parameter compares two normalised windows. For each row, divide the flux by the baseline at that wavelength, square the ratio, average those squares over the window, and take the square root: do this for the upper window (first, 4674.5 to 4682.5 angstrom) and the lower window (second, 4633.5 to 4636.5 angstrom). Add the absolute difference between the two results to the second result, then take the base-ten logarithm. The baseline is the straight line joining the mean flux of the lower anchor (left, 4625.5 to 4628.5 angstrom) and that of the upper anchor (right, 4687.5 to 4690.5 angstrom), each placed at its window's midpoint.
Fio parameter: 0.012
